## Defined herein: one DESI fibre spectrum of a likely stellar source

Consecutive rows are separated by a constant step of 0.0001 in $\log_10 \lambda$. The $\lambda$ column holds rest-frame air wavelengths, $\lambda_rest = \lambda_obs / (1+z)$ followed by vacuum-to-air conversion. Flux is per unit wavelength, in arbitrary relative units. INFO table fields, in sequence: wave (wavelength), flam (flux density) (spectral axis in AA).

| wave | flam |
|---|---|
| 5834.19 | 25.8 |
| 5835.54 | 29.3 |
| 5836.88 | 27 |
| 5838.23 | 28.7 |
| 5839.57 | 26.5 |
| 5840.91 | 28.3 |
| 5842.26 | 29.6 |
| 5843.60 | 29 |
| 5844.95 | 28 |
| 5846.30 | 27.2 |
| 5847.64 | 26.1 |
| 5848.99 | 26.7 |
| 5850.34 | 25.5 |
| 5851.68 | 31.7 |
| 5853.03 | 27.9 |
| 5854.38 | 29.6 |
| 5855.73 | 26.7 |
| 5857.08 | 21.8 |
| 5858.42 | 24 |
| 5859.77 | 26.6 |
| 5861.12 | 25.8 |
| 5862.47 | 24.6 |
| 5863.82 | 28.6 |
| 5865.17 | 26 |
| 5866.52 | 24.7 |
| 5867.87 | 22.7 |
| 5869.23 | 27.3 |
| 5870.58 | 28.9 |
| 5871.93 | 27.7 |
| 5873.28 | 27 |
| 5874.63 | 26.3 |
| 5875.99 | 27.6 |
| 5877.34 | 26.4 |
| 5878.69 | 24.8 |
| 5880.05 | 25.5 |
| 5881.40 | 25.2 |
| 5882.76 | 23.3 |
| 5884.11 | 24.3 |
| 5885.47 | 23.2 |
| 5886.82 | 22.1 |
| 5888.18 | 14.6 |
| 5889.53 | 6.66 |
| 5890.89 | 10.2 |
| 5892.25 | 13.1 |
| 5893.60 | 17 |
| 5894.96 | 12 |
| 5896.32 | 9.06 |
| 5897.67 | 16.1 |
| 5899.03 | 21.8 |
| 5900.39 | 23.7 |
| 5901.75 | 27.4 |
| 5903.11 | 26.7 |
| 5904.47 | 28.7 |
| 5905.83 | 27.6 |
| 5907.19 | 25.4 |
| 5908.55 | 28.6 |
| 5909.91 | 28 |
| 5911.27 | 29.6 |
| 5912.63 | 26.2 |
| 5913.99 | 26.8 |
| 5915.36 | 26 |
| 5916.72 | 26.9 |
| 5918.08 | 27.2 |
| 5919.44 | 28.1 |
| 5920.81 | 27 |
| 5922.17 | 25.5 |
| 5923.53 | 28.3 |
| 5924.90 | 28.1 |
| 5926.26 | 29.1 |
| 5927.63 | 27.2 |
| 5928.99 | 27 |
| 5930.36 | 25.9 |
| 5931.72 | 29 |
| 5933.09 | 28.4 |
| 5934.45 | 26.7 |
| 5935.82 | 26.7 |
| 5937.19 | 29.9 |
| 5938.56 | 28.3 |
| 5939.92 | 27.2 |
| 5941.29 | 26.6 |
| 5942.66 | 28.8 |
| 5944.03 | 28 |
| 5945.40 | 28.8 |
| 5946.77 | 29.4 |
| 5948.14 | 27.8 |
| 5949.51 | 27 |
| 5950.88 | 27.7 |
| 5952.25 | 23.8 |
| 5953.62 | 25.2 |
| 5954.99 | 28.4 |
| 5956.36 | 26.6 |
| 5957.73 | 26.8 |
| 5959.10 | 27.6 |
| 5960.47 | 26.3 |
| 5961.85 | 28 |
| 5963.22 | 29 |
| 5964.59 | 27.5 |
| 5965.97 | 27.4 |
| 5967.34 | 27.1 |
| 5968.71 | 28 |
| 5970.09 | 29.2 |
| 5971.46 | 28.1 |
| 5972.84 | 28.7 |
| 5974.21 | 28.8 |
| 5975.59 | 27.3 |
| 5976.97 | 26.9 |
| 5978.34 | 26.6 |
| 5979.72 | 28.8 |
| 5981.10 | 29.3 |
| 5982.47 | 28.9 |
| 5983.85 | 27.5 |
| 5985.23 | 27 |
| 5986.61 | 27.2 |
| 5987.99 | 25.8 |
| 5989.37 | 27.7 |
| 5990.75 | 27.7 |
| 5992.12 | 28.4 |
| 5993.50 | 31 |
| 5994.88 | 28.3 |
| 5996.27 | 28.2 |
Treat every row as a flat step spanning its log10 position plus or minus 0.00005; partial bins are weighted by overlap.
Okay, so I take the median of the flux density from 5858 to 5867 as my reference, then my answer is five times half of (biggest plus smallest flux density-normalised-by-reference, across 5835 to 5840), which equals 5.41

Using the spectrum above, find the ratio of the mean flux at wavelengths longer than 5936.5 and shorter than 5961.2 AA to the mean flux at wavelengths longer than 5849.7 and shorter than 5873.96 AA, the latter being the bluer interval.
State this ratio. 1.04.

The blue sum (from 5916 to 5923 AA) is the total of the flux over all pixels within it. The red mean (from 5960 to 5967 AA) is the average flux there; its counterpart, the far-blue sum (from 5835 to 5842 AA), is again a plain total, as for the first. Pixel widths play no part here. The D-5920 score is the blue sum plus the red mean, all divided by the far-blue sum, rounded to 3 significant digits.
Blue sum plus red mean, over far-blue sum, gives 1.16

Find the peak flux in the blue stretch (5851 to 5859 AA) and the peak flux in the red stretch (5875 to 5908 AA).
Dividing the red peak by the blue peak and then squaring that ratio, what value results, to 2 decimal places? 0.82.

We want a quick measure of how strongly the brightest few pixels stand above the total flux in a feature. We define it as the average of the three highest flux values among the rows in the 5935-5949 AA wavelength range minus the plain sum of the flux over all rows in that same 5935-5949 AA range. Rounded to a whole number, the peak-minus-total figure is -252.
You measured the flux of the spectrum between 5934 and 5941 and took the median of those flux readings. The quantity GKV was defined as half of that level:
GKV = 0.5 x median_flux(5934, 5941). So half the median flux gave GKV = 13.6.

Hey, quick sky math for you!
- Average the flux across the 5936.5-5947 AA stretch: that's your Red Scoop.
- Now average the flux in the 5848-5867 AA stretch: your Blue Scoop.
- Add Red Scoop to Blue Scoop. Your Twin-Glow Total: 54.8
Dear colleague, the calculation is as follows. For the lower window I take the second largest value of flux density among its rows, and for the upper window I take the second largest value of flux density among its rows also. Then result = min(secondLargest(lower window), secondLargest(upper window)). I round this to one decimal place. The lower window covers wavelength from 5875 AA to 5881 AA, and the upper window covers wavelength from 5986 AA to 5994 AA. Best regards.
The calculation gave 26.4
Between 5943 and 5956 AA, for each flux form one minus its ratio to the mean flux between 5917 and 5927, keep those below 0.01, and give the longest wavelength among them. 5954.99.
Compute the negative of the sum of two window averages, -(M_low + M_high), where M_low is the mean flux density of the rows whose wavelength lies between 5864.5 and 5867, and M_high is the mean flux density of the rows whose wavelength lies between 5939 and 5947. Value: -53.5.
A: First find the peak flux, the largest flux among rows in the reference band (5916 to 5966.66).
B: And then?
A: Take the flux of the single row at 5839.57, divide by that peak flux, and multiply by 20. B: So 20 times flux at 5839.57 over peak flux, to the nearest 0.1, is 17.7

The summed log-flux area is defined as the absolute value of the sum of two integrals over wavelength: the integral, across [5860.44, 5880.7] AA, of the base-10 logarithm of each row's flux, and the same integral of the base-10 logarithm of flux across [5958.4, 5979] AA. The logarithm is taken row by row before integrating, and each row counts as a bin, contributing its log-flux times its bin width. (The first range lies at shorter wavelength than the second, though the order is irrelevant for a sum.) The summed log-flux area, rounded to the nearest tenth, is 58.5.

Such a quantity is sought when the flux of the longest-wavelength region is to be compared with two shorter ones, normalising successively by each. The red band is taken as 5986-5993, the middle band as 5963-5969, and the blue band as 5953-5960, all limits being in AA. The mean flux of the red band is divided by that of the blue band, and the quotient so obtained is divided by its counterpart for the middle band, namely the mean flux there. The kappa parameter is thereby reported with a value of 0.037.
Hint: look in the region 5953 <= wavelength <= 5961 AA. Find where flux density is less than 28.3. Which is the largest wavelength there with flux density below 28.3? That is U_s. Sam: 5960.47 AA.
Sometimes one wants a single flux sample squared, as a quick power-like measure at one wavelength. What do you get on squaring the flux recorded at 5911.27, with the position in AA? 876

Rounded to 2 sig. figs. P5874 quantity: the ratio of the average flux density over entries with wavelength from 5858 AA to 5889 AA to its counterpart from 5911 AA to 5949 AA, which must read 0.91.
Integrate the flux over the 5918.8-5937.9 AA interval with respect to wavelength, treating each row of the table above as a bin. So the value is 528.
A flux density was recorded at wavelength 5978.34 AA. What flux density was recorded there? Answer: 26.6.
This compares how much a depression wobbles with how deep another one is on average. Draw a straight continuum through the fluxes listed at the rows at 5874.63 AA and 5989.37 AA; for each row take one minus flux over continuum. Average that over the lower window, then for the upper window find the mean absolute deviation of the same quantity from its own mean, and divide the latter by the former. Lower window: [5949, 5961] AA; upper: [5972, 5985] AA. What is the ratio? 1.3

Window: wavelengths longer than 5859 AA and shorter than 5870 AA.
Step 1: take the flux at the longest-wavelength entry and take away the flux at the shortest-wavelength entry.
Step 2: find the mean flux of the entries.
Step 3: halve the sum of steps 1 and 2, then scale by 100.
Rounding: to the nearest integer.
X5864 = 1324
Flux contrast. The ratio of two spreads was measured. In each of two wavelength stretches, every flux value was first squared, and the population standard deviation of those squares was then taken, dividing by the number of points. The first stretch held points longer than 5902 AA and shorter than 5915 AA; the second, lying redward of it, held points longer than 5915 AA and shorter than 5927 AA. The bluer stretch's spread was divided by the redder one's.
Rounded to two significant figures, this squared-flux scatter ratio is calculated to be 1.2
